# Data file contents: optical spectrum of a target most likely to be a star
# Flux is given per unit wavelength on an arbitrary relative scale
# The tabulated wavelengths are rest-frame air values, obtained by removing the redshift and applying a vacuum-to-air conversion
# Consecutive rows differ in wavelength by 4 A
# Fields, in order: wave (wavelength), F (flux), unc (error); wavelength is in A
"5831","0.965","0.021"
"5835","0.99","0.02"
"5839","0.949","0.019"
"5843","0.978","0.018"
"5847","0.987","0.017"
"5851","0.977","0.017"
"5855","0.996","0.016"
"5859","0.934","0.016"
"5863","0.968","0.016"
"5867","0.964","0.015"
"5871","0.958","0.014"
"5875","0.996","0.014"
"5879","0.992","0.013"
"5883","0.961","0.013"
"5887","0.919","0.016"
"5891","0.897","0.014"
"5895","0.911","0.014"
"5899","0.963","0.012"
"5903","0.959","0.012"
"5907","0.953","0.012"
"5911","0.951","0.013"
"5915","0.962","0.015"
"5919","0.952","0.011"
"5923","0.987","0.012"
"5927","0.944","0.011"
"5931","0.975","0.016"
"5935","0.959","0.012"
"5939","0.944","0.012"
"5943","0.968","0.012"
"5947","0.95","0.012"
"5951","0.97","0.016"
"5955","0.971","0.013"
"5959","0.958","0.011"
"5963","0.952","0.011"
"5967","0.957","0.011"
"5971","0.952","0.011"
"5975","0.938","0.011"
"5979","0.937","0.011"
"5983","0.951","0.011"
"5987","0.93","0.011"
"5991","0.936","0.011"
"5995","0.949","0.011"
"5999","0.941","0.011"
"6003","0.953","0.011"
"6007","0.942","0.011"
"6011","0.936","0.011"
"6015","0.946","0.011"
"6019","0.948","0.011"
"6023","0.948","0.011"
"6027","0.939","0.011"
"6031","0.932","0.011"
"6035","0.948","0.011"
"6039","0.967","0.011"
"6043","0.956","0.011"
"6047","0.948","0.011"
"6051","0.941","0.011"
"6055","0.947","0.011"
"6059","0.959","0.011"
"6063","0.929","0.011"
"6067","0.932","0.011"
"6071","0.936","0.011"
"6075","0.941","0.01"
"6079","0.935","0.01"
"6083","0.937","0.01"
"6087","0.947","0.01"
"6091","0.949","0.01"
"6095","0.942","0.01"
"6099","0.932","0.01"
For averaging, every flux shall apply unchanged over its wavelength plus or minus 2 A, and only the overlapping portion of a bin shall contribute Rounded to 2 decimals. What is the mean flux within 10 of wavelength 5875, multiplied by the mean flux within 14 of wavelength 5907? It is 0.93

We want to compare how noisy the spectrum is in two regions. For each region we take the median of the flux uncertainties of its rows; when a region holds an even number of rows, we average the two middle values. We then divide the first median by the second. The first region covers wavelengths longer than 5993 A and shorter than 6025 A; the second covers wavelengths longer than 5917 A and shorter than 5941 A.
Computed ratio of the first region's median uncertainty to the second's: 0.92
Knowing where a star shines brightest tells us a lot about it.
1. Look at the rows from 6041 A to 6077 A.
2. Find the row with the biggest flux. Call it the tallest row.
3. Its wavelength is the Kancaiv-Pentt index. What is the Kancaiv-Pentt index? 6059 A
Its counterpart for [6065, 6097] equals 6091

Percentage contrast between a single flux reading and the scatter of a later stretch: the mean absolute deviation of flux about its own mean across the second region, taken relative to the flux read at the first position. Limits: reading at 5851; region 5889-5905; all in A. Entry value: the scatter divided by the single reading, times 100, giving 2.9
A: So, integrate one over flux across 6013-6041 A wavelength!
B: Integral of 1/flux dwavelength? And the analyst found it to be 30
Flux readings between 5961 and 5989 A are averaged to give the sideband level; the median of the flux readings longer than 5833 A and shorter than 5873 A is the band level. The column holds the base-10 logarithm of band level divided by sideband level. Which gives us 0.012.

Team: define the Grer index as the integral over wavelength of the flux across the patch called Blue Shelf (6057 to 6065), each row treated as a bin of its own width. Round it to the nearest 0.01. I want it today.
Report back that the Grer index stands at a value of 7.55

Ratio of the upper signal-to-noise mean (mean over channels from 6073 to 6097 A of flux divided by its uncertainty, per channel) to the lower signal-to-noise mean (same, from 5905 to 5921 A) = 1.24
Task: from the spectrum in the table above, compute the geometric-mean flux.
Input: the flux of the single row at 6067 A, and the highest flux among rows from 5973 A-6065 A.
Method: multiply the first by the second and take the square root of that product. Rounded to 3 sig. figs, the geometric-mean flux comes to 0.949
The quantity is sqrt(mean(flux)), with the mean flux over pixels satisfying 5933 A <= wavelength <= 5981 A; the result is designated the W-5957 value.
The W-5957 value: 0.977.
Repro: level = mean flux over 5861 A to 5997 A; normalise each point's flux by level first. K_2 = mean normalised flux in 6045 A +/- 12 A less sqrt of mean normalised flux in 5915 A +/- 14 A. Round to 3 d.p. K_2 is -0.005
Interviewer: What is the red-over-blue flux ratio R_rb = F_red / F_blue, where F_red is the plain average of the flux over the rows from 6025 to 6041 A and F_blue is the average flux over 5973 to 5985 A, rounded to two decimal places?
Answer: 1.00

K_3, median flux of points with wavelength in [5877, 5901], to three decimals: 0.940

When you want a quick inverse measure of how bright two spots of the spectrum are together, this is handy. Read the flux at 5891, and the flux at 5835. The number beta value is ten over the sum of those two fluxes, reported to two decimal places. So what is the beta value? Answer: 5.30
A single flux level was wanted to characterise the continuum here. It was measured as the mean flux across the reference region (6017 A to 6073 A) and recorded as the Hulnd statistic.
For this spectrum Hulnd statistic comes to 0.945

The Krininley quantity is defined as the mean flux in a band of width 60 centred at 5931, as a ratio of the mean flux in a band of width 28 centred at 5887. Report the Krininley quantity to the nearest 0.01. 1.01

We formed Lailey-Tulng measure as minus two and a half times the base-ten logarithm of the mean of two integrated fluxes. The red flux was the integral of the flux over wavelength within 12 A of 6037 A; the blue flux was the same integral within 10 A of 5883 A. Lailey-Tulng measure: -3.30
